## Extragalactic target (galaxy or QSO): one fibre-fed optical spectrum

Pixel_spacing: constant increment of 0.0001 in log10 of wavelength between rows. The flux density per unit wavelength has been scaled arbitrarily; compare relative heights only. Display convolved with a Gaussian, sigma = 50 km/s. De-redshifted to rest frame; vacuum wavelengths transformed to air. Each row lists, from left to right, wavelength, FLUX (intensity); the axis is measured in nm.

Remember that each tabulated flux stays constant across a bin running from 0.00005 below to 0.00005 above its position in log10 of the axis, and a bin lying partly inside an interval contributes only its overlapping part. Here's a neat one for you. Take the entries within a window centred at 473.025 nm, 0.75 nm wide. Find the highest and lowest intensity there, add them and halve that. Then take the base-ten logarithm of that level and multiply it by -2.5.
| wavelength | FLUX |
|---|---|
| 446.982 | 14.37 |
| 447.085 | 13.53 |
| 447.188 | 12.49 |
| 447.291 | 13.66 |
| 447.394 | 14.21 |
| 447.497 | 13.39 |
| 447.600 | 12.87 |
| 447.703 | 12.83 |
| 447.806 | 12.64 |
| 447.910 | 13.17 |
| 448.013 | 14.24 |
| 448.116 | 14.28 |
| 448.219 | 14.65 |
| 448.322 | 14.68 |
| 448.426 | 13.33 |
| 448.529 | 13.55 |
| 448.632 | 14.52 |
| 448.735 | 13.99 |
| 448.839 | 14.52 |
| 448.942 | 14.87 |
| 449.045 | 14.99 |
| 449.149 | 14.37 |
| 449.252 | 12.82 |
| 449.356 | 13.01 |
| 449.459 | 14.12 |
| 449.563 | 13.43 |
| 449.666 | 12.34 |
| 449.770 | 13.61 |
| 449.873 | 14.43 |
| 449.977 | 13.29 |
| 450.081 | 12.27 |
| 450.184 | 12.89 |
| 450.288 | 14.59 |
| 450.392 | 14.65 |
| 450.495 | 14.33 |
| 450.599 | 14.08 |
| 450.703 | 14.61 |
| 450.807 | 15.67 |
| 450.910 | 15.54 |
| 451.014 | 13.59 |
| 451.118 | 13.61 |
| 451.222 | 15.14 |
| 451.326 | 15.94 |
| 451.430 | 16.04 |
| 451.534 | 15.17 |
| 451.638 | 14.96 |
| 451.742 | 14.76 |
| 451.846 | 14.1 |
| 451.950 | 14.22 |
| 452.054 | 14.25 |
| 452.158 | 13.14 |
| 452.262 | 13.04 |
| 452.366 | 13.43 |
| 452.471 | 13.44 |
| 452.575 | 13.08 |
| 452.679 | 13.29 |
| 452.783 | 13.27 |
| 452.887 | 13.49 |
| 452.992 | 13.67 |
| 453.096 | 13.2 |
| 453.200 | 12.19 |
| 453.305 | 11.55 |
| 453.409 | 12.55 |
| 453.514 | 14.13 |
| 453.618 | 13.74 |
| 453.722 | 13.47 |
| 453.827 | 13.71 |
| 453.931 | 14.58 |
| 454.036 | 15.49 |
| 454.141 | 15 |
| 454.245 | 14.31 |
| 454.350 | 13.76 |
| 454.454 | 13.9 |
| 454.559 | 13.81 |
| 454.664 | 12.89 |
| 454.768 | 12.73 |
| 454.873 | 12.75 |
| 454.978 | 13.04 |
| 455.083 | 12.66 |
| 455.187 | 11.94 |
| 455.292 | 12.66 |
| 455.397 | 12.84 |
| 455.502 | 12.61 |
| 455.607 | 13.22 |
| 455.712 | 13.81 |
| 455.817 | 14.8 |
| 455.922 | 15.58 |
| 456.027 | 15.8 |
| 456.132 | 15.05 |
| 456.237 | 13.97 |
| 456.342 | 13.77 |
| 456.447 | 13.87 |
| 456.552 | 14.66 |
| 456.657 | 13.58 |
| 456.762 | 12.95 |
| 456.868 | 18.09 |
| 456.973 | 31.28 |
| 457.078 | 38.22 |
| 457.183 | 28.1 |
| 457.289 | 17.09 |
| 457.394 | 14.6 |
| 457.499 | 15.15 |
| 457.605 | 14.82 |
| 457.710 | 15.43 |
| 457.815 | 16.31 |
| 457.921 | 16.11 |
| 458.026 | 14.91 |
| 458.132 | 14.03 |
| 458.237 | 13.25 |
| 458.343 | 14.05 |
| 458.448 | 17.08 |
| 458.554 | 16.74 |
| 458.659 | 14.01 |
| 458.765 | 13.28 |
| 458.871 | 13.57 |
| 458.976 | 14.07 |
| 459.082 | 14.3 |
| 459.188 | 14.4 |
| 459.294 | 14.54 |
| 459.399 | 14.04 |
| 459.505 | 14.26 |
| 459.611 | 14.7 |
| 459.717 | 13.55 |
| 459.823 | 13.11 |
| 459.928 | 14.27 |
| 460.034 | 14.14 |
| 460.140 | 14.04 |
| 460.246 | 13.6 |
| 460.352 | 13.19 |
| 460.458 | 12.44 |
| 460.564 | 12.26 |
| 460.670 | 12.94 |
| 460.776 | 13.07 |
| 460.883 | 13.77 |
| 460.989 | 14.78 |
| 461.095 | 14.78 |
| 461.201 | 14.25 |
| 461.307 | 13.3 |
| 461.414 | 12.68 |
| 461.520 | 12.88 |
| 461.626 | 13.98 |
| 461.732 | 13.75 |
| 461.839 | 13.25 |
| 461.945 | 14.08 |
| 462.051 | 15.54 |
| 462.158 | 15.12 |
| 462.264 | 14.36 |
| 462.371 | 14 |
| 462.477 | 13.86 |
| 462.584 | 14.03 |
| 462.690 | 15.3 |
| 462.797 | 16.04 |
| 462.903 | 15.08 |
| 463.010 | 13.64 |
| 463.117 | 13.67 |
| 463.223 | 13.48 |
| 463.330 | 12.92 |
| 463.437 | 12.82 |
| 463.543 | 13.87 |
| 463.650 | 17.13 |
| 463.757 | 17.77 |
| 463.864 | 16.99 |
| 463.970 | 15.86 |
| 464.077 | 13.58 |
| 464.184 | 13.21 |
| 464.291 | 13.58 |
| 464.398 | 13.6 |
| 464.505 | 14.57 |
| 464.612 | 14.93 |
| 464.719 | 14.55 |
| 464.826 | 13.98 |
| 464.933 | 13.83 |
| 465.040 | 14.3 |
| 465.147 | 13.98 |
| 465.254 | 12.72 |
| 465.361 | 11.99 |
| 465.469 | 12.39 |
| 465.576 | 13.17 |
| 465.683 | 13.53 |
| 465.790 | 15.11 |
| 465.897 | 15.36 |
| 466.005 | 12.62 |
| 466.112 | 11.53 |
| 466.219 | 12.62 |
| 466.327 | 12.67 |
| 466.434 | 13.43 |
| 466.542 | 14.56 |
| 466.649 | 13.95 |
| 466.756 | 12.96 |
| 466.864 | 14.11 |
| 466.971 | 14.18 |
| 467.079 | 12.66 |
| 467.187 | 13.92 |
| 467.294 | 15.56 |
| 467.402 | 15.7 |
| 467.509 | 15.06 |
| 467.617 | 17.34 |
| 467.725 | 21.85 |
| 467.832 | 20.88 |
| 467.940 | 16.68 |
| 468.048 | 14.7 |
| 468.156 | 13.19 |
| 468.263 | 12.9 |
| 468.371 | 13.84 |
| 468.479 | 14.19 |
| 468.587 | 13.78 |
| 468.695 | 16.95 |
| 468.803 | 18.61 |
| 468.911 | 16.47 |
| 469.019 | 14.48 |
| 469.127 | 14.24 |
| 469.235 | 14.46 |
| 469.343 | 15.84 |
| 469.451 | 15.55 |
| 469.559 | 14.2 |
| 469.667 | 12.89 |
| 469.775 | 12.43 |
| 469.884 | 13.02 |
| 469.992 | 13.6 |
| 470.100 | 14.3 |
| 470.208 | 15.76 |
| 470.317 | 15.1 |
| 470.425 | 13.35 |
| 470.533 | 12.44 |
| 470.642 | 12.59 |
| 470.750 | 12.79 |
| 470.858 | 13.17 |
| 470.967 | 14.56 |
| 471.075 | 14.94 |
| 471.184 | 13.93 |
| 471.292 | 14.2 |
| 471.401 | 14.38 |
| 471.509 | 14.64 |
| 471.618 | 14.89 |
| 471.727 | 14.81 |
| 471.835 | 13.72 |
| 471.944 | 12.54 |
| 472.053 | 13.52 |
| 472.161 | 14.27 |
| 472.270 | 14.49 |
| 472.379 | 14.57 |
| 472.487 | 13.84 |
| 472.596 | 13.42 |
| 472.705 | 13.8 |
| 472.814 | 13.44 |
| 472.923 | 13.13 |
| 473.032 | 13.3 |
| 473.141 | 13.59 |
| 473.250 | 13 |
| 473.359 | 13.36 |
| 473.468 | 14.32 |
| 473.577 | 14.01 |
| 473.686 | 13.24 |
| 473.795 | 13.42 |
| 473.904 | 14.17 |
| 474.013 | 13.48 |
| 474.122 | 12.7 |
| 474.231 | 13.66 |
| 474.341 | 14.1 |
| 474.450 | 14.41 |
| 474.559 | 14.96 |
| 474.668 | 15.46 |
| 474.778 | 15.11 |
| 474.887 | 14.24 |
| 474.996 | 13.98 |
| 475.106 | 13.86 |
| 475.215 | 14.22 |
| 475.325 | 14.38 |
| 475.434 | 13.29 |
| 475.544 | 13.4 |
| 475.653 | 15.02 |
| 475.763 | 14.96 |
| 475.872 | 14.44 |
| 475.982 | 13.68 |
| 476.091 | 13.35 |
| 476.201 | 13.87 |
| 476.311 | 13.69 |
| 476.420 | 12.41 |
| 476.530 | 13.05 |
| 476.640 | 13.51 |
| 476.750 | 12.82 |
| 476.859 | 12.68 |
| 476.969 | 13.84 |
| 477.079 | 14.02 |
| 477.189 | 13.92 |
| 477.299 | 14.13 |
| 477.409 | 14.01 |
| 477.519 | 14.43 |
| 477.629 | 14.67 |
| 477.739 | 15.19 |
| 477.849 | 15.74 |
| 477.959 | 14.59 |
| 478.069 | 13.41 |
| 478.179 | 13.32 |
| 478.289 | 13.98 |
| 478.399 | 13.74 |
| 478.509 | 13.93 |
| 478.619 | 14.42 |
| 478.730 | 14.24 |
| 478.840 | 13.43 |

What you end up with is -2.82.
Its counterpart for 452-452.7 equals -2.84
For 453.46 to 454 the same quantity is -2.87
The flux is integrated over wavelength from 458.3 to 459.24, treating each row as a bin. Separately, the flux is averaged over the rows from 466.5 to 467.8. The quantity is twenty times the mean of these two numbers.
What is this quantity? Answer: 290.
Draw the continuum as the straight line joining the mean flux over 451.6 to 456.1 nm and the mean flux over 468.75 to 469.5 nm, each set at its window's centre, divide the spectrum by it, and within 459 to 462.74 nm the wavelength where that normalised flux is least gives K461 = 460.564 nm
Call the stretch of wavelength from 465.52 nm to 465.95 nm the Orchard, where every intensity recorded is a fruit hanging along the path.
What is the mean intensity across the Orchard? 14.3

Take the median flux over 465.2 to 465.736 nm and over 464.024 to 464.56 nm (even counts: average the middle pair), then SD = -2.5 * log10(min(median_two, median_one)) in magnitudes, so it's -2.76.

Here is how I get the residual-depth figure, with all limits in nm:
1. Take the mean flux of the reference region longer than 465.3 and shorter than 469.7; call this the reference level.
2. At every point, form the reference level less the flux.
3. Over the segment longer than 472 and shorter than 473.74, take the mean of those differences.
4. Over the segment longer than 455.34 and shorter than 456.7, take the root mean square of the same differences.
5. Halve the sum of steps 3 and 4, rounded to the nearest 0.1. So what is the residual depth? 1.0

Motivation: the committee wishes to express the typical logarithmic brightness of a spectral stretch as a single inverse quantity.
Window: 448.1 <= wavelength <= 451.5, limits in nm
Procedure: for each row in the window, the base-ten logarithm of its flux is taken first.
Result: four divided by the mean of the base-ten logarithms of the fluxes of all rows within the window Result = 3.48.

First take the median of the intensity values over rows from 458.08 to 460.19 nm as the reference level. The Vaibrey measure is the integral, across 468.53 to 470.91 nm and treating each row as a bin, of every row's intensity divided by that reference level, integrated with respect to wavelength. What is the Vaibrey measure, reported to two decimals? 2.43 nm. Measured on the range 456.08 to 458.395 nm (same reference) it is 2.84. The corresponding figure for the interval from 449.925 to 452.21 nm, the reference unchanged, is 2.34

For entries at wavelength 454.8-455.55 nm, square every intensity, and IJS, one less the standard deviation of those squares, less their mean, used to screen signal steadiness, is -167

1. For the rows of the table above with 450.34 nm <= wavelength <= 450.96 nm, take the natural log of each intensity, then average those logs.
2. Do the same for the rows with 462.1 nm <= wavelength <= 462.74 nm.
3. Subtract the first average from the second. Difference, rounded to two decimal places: -0.03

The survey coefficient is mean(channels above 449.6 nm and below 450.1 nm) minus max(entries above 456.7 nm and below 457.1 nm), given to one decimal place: -25.0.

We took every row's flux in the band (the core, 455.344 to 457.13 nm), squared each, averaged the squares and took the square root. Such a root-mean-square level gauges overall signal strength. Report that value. 18.0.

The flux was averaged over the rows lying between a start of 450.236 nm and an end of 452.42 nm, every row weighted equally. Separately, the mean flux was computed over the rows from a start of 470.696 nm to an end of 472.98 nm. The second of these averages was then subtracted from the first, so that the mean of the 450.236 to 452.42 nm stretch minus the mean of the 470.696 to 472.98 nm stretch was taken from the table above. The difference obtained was 0.56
